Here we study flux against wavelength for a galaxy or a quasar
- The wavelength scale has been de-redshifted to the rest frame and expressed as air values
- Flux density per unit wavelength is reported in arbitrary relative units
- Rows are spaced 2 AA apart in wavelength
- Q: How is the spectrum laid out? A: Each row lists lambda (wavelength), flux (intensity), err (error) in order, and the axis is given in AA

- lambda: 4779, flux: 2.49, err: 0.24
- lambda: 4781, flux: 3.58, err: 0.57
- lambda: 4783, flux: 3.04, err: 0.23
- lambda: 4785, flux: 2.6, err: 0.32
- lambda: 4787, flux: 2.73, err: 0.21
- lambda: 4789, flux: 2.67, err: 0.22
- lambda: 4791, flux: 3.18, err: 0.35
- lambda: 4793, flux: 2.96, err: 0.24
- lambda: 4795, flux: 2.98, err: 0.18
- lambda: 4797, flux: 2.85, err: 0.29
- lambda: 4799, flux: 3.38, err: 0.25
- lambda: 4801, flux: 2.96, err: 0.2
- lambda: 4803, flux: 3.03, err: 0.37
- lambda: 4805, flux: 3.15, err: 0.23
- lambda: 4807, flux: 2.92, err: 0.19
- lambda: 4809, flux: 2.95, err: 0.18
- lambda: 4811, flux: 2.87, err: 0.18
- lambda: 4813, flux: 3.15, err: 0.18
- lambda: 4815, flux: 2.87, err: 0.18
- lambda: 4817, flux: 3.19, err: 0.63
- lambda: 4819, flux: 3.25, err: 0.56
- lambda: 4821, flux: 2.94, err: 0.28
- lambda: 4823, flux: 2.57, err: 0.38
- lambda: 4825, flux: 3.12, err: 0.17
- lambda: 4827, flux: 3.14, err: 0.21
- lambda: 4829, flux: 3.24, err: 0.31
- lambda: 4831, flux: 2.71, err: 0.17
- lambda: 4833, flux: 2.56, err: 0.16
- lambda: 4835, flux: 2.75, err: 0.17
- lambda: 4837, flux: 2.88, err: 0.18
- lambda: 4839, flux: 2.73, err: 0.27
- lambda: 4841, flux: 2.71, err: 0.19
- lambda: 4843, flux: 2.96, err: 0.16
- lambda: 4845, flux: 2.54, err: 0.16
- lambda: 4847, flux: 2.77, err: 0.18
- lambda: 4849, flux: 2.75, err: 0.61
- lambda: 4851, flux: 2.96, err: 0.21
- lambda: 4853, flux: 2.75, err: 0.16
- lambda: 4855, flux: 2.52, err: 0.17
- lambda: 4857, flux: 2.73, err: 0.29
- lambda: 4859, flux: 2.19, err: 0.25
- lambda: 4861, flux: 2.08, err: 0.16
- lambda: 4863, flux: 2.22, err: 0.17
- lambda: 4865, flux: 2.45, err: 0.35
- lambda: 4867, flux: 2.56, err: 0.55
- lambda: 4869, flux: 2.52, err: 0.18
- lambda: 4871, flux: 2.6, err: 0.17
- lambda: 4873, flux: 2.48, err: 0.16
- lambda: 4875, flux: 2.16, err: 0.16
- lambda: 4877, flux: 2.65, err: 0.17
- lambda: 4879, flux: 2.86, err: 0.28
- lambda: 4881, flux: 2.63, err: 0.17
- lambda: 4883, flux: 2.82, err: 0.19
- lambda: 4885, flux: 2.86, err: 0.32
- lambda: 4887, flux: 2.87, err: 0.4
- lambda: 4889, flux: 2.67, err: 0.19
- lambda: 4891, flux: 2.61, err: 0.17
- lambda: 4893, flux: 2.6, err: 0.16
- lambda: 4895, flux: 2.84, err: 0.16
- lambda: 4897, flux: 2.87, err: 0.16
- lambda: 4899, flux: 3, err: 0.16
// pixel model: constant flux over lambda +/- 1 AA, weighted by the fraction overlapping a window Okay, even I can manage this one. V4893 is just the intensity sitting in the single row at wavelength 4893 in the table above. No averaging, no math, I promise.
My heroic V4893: 2.6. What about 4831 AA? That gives 2.71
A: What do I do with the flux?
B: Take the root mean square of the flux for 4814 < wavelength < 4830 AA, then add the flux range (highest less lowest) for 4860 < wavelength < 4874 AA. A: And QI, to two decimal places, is 3.57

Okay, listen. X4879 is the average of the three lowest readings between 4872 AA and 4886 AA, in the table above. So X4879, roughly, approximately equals 2.42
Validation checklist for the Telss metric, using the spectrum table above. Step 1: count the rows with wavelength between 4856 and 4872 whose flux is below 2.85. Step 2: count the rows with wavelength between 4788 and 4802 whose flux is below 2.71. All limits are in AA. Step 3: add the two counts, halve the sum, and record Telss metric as 4.5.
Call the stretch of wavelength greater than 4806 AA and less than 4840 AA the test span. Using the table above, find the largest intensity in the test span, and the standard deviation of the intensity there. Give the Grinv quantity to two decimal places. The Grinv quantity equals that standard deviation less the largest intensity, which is -3.03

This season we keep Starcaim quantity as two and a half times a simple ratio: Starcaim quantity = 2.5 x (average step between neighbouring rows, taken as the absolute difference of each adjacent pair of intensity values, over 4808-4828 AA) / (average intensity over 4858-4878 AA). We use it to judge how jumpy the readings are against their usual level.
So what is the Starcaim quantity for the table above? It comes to 0.264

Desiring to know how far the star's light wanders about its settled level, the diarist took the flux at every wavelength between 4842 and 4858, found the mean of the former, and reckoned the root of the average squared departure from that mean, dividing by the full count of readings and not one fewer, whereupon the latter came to 0.152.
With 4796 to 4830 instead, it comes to 0.190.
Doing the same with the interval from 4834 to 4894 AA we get 0.227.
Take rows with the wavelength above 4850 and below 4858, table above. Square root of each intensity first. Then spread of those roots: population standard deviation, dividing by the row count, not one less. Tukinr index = 0.047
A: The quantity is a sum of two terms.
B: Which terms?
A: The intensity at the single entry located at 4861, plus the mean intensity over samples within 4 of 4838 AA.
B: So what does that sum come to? 4.85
